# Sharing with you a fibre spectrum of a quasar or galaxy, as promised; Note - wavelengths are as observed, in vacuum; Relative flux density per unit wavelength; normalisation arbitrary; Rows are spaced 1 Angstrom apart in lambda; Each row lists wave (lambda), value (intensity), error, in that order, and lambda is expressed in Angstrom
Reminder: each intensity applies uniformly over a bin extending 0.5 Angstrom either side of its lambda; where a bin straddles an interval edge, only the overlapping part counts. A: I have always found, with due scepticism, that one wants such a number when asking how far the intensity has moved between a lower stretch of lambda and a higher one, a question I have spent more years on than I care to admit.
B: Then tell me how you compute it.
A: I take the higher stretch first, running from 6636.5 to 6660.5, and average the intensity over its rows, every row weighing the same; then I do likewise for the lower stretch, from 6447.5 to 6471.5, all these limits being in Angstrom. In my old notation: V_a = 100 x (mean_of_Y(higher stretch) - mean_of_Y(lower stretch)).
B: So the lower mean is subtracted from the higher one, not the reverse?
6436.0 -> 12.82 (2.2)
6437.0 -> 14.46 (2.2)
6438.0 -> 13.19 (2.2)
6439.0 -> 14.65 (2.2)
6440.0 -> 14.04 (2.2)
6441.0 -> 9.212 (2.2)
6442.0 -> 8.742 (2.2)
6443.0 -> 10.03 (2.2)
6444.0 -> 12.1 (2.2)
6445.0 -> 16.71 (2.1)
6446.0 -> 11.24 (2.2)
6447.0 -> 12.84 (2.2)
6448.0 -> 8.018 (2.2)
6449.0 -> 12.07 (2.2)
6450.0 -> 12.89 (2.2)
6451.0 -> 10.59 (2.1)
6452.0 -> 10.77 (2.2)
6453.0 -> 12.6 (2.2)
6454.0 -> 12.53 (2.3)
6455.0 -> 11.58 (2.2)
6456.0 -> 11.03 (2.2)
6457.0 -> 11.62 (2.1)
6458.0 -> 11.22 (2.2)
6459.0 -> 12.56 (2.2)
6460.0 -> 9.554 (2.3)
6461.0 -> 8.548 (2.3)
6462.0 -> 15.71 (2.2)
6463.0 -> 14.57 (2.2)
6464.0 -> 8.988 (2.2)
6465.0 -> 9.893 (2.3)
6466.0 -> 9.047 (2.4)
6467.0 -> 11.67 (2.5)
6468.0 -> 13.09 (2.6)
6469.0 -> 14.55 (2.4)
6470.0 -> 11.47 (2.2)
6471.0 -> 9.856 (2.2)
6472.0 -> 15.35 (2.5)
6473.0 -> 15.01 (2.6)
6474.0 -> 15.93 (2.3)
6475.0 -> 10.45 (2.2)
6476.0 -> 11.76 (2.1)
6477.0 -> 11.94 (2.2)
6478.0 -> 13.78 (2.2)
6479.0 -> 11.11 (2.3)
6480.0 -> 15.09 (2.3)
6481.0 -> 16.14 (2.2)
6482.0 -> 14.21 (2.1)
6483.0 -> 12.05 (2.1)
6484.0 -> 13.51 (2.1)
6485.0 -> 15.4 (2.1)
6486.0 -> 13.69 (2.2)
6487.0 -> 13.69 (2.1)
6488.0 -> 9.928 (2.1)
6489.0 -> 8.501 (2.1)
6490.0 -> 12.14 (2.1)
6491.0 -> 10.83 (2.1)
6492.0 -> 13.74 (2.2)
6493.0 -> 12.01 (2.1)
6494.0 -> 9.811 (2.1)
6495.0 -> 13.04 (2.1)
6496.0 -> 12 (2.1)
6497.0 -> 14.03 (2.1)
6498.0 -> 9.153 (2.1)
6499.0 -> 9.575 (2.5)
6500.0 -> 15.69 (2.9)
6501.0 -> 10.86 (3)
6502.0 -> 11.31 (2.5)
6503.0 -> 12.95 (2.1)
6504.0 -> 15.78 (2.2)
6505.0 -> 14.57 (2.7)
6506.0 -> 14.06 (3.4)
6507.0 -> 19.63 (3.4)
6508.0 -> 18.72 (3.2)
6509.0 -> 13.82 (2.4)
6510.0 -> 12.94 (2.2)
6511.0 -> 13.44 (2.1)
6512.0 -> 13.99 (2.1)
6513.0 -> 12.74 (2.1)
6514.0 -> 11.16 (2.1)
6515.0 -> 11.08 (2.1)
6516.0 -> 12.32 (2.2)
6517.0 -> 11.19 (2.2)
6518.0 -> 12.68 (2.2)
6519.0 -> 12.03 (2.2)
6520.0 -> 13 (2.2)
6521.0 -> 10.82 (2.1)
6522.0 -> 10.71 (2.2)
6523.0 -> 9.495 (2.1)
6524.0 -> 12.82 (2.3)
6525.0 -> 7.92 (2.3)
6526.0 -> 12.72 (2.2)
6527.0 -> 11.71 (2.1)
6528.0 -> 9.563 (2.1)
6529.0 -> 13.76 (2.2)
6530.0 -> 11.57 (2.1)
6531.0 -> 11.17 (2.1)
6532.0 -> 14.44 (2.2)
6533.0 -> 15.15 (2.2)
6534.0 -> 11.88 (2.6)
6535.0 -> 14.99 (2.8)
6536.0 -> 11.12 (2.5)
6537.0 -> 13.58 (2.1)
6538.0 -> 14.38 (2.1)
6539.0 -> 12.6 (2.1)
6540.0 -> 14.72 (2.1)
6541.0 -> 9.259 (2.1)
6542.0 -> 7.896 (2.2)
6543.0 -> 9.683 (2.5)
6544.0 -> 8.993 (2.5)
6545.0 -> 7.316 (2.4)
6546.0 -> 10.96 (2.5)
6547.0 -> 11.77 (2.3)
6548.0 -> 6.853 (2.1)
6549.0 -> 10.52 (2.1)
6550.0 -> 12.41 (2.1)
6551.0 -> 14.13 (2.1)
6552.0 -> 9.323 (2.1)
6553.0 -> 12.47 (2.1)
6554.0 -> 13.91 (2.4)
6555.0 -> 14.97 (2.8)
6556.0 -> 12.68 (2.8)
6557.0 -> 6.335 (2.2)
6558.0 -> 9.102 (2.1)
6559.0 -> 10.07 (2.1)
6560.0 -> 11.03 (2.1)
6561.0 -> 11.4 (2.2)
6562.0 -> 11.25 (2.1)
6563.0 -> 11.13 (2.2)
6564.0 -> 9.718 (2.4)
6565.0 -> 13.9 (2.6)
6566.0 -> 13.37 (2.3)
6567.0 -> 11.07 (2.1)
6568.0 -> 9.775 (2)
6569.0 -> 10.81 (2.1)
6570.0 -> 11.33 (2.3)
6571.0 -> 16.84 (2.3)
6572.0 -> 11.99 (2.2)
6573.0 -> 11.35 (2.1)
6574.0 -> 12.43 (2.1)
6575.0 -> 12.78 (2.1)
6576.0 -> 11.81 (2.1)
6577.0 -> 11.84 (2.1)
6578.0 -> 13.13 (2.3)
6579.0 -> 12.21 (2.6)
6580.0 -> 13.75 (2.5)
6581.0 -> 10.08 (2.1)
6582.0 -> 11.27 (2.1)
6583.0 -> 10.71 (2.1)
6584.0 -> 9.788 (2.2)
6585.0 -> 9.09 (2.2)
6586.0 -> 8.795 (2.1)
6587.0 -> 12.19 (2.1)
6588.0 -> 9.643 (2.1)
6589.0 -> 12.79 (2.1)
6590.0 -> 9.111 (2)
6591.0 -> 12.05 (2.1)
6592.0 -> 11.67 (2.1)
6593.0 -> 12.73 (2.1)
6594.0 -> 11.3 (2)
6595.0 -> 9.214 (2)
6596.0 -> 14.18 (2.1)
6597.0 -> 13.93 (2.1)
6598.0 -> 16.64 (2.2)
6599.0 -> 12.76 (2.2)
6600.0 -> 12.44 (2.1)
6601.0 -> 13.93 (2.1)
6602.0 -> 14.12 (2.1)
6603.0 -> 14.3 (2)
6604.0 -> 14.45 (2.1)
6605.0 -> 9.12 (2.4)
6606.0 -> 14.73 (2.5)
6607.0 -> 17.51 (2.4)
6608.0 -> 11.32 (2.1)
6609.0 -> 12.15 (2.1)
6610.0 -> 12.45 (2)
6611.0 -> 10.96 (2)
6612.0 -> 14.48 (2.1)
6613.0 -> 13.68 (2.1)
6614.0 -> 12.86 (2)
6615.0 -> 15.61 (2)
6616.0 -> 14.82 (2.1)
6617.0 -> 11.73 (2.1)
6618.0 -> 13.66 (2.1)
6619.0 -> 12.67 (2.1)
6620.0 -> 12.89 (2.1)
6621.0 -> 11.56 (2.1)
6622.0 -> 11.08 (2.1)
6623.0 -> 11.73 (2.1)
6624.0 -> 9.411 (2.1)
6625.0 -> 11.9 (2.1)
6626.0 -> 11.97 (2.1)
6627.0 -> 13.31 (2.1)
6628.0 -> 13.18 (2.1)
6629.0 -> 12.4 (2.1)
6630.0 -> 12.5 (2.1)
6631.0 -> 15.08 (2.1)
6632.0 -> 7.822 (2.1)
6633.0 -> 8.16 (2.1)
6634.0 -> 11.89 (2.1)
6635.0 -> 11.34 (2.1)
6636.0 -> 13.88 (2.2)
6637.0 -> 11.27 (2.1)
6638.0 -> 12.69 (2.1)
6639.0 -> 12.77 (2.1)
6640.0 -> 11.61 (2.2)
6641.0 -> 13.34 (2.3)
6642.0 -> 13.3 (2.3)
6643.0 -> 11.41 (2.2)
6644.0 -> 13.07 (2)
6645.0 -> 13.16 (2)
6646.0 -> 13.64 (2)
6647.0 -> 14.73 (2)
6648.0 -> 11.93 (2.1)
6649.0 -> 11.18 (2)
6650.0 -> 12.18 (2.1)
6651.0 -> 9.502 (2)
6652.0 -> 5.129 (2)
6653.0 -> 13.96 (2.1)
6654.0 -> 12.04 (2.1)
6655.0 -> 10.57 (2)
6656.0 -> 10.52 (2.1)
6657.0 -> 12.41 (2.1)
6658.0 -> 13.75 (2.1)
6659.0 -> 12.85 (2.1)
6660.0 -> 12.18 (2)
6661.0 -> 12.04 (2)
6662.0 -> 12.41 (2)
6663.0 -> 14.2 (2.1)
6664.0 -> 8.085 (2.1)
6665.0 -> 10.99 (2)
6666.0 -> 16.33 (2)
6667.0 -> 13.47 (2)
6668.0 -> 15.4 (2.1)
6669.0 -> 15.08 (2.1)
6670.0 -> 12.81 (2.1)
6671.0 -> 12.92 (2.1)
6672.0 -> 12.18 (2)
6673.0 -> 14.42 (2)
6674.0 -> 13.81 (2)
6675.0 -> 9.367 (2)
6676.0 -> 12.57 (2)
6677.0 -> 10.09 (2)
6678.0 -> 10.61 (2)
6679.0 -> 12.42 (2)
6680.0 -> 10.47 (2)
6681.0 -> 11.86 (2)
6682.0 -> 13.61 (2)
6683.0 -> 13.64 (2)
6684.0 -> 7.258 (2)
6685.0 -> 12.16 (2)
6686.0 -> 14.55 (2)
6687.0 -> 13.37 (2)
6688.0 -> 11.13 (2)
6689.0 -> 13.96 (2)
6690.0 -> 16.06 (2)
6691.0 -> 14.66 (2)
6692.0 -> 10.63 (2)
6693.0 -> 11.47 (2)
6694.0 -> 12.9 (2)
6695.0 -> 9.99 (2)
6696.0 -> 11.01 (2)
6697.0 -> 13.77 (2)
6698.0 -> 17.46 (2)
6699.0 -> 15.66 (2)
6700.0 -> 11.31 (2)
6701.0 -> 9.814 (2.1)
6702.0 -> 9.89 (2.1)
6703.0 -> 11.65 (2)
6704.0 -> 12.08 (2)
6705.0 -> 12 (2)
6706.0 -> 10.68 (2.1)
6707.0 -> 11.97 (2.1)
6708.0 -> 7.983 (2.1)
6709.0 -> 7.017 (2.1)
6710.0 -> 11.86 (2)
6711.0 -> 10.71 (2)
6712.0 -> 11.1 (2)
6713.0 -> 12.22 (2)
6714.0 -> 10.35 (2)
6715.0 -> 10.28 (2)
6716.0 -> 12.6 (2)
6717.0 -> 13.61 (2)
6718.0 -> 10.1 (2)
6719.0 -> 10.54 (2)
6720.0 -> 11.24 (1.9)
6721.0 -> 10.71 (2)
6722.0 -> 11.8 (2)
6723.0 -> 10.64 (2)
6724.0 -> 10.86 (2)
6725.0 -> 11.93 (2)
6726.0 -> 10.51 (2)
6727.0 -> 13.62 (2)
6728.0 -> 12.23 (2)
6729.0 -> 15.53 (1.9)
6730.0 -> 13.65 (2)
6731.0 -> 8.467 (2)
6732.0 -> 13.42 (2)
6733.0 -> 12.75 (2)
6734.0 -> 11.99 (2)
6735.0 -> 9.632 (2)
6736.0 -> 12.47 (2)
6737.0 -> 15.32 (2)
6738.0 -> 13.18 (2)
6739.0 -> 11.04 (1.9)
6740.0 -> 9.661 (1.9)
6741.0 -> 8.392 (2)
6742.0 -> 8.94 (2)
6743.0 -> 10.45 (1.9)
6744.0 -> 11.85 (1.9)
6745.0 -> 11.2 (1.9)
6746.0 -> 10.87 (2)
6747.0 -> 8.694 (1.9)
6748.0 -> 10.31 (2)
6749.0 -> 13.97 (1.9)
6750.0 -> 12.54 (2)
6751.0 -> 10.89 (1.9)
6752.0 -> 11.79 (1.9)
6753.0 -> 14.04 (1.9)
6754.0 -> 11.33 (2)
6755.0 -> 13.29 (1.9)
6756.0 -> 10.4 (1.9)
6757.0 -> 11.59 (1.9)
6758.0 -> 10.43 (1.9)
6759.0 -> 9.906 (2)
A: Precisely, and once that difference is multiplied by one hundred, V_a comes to 62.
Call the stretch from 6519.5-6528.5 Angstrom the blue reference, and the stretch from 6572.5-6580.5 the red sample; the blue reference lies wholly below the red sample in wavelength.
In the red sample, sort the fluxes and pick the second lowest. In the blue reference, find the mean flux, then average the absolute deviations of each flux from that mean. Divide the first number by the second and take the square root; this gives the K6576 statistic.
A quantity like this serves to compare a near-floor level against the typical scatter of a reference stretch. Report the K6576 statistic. 2.9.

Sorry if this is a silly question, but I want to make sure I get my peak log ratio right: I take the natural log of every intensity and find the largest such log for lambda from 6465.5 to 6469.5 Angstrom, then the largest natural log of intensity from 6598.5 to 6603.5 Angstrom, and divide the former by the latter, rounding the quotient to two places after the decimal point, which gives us 1.01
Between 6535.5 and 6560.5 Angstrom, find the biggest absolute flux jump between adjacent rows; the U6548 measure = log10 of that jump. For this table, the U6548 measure 0.8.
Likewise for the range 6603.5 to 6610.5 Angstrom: 0.8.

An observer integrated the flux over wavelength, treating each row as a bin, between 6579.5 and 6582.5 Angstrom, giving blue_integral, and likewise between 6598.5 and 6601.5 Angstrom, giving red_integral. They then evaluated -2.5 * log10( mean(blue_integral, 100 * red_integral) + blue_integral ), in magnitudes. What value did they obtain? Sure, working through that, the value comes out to -8.26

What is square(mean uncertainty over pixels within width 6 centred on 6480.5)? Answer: 4.8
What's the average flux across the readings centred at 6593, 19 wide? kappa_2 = 11.9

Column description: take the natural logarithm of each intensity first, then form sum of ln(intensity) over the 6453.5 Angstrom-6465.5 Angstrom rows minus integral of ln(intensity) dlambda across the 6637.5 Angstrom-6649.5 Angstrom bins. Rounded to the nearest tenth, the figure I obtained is -1.4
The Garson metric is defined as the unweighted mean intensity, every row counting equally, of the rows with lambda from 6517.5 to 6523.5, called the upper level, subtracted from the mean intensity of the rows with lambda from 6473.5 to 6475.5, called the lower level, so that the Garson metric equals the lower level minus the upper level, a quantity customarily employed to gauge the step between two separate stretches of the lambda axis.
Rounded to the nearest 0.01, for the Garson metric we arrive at 1.73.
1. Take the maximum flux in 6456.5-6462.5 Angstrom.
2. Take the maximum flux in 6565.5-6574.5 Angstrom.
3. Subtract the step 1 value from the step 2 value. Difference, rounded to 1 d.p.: 1.1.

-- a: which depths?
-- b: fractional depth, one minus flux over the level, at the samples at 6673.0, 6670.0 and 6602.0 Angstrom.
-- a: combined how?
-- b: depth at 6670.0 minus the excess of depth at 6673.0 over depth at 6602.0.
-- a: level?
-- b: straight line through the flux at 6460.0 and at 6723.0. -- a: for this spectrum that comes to -0.24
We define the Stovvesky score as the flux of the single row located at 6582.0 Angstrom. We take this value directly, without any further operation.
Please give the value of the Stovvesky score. 11.27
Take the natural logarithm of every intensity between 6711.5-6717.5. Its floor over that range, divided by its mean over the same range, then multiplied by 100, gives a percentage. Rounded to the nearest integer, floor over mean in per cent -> 95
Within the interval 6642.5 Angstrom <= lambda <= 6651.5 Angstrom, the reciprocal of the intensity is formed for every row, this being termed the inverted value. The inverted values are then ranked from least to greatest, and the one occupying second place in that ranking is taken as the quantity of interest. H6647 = 0.0733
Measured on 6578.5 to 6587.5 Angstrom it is 0.0819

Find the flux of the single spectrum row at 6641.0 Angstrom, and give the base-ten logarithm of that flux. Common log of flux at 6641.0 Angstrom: 1.13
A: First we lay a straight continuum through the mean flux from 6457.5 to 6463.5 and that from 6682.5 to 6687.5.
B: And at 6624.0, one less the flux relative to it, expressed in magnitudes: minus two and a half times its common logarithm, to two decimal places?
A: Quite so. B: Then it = 1.62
